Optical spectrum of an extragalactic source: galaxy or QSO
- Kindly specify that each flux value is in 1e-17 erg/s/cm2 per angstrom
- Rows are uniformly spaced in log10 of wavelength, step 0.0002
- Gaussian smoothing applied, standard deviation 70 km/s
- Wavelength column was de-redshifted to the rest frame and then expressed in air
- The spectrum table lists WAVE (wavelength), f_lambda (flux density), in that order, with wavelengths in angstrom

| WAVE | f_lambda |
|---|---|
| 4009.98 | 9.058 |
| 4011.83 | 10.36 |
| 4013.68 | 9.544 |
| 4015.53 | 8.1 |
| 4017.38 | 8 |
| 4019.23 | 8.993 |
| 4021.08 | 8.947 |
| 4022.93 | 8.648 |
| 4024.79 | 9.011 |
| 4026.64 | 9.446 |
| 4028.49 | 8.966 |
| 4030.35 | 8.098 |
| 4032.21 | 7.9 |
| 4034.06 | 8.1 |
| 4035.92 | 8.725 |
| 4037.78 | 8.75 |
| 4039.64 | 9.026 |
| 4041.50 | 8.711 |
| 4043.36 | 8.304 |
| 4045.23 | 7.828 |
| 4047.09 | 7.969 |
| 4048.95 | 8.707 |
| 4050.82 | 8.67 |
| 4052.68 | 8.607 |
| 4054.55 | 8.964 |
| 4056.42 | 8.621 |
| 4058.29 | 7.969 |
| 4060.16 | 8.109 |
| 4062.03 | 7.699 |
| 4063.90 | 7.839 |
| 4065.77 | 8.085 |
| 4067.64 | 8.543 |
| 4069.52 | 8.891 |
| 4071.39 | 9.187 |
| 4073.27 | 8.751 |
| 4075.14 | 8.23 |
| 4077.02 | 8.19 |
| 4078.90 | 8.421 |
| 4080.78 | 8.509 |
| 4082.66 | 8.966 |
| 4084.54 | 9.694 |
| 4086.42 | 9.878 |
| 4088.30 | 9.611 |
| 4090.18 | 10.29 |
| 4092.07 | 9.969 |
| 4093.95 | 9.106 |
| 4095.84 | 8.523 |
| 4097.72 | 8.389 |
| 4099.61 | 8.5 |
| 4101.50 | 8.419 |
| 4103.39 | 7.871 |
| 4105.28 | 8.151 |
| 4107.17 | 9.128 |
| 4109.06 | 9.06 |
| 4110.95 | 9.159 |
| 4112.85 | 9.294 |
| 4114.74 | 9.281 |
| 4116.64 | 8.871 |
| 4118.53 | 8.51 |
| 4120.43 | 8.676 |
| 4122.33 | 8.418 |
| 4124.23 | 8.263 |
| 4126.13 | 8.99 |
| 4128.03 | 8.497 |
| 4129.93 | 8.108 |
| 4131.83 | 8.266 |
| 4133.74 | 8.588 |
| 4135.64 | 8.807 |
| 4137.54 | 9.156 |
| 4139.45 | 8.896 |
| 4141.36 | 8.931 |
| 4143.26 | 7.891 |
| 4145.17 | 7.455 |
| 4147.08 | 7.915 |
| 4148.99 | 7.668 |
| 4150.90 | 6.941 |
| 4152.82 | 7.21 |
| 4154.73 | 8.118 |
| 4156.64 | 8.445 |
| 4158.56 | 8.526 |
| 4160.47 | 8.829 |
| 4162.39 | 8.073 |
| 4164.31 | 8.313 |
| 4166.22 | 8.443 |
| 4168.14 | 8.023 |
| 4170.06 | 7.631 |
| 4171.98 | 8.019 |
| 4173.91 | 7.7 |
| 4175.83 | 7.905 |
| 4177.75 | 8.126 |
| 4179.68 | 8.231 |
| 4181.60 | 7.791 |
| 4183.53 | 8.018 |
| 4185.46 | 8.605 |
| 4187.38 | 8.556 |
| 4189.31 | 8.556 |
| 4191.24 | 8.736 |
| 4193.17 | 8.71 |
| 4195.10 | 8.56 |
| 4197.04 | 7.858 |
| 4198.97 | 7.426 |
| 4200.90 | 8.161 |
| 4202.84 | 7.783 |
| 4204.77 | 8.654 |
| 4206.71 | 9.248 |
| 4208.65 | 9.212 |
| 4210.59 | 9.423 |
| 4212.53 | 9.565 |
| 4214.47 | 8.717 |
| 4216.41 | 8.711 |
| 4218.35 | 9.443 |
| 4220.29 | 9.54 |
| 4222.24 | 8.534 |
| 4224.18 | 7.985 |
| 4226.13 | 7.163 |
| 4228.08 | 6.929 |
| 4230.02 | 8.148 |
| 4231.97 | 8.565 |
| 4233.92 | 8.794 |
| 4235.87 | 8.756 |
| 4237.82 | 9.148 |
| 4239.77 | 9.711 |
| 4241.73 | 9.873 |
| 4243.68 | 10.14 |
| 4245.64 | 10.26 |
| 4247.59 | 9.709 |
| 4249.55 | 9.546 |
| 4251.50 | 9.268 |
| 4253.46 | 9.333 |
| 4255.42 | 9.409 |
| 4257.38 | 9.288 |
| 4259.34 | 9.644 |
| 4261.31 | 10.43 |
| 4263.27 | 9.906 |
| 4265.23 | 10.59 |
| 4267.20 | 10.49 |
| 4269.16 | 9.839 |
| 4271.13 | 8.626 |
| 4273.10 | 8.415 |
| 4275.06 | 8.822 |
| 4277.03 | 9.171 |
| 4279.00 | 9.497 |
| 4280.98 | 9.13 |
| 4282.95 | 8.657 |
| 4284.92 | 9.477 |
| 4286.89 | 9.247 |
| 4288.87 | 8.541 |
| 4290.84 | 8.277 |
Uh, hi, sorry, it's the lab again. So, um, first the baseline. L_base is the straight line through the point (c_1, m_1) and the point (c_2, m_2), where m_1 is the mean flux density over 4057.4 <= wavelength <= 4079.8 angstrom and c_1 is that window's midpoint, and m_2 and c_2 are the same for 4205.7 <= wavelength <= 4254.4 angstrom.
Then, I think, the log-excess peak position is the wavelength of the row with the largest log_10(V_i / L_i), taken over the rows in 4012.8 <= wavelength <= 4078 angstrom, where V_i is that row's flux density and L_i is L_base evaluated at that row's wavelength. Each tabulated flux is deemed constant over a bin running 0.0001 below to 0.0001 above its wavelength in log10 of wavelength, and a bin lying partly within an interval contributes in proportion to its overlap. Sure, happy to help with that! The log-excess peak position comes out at 4013.68 angstrom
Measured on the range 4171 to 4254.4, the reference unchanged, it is 4245.64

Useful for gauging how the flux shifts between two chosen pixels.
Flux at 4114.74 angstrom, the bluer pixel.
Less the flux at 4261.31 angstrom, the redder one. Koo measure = -1.1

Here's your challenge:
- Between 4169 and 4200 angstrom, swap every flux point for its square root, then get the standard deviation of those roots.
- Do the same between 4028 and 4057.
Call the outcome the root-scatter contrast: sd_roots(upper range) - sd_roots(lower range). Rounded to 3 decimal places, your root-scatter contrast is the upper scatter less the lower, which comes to 0.005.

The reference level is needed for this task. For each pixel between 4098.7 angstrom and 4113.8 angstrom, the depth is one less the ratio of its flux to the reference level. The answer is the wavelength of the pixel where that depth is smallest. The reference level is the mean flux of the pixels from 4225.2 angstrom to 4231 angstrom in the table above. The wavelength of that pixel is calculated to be 4112.85 angstrom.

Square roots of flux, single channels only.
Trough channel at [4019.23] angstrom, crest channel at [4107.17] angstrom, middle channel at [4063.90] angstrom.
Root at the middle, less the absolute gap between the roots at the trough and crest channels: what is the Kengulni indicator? 2.78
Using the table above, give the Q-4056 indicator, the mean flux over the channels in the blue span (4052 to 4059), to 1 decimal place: 8.5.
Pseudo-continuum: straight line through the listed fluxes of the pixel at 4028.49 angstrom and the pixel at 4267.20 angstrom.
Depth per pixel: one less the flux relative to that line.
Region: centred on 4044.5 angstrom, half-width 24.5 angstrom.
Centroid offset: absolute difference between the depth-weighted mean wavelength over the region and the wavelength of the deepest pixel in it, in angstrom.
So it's 10.6 angstrom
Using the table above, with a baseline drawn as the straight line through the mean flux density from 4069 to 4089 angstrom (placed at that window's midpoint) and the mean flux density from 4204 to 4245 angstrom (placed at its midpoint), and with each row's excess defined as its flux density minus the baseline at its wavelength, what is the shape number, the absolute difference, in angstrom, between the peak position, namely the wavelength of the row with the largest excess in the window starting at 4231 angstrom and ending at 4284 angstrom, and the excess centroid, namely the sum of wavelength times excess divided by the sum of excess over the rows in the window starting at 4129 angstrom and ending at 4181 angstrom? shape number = 107.8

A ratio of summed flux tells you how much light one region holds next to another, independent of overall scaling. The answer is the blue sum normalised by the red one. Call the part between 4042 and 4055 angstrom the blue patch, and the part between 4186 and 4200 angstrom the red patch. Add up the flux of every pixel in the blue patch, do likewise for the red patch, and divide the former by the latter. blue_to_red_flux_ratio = 1.01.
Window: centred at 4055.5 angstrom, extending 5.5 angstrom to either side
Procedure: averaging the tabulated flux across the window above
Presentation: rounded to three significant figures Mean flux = 8.49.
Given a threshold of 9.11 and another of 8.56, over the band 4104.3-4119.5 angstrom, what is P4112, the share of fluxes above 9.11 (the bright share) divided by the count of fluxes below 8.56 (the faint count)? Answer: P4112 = 0.250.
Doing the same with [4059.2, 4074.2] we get 0.025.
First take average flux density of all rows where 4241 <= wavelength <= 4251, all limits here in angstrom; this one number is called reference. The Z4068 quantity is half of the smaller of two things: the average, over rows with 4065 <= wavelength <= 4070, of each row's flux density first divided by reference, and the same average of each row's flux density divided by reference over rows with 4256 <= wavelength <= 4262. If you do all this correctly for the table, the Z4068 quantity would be 0.429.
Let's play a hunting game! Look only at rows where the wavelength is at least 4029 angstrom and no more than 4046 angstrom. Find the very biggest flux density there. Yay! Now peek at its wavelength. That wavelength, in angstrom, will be 4039.64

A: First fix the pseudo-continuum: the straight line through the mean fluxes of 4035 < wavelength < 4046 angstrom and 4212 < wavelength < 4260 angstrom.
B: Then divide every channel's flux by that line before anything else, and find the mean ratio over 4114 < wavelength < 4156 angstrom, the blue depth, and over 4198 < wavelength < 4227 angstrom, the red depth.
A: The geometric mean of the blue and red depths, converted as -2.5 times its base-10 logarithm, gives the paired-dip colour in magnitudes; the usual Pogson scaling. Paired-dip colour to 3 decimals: 0.050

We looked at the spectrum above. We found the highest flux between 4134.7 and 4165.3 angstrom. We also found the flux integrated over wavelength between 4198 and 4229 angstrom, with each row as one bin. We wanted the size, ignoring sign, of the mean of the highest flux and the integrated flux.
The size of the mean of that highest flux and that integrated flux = 137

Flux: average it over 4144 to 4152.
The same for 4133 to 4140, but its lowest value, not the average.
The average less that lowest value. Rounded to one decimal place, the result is -1.1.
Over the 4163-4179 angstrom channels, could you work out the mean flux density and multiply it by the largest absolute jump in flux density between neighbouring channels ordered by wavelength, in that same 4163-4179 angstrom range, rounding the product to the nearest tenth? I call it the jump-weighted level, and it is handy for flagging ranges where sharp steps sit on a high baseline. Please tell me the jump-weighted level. 3.4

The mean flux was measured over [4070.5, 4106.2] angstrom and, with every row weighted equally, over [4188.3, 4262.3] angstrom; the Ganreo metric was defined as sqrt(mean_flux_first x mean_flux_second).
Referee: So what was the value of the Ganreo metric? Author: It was 8.9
